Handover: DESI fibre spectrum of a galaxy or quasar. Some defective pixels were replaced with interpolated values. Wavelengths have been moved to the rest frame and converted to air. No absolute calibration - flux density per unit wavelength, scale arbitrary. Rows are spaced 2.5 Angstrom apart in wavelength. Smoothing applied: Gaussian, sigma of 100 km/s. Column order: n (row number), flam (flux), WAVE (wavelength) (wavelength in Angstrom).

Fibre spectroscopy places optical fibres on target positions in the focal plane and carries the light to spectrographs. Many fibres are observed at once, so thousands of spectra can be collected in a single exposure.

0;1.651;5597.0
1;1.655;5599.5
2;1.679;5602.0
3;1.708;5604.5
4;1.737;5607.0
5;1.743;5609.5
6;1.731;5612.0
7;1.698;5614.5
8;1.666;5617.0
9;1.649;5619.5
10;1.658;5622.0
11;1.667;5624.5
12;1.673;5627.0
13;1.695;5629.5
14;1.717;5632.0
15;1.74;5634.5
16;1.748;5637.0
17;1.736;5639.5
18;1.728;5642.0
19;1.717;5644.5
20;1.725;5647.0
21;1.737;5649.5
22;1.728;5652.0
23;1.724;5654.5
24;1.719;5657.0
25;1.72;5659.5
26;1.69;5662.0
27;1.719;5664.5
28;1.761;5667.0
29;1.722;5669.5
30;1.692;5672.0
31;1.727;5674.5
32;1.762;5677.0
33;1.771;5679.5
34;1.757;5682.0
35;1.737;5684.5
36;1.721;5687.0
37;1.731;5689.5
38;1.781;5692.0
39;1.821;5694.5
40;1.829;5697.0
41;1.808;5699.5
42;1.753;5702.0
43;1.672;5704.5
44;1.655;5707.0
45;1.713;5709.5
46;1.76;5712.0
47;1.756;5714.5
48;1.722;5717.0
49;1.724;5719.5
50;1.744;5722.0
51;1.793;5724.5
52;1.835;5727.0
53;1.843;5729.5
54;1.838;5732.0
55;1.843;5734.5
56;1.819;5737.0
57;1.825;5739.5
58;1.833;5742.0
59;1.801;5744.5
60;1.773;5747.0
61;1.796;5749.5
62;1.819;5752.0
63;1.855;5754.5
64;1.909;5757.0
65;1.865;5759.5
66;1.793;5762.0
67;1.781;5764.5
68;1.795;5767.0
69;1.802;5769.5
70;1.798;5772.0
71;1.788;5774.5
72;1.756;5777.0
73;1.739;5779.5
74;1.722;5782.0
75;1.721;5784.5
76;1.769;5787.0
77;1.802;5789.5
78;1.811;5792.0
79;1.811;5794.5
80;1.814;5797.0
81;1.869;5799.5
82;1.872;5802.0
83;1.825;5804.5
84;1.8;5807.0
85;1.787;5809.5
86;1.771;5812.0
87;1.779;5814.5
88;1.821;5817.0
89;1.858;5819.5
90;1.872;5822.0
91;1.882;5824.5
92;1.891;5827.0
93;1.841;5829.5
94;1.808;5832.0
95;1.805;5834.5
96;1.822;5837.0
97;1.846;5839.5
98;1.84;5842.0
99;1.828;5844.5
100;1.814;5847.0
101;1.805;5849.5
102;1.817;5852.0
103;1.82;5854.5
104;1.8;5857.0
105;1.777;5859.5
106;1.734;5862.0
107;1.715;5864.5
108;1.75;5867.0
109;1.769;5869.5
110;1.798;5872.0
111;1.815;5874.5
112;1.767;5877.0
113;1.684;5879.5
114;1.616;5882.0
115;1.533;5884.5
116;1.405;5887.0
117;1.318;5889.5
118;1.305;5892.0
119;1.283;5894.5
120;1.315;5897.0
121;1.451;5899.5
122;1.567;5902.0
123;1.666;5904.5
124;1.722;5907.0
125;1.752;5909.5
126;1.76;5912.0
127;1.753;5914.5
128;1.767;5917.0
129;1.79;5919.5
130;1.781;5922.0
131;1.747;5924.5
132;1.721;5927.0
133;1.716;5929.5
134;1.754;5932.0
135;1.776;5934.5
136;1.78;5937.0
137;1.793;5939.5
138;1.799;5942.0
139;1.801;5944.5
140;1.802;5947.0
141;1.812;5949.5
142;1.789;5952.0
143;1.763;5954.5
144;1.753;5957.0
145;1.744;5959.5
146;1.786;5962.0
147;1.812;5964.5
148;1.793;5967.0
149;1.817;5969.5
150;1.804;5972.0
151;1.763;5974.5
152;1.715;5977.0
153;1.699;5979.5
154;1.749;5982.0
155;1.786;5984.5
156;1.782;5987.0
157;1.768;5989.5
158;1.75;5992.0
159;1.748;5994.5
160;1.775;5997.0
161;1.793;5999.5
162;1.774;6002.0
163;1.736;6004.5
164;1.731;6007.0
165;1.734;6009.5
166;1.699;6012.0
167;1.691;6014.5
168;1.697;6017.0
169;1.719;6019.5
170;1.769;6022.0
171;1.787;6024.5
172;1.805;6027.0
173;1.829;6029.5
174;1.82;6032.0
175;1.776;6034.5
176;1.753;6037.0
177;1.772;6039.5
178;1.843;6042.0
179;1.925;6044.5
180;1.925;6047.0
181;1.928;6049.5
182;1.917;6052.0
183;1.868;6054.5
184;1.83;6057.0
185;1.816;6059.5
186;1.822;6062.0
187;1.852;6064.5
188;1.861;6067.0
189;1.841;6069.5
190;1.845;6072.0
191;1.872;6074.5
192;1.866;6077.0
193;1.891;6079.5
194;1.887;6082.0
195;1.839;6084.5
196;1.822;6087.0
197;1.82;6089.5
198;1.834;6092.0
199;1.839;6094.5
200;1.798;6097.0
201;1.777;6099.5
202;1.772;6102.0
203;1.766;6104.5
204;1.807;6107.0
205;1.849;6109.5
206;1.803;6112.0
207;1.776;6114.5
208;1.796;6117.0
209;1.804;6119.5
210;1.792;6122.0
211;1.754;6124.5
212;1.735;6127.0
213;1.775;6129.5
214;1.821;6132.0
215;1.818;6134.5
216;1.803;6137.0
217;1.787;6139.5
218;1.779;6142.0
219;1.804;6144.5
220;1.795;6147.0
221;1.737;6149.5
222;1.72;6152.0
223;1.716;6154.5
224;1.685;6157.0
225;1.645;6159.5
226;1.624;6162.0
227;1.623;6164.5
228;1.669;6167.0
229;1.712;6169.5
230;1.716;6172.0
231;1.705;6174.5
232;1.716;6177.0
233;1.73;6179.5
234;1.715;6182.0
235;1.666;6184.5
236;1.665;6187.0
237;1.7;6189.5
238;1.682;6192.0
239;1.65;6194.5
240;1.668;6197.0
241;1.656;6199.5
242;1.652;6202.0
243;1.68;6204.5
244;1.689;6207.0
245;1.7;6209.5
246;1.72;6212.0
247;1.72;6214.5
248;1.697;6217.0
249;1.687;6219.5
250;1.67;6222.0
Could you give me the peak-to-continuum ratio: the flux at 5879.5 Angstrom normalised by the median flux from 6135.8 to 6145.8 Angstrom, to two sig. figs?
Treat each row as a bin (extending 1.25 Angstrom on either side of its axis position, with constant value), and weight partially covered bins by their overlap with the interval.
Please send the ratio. 0.94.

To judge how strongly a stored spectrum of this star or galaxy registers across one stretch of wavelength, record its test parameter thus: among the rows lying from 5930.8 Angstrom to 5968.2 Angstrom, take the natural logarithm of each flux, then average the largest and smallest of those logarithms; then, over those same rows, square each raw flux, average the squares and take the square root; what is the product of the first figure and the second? 1.03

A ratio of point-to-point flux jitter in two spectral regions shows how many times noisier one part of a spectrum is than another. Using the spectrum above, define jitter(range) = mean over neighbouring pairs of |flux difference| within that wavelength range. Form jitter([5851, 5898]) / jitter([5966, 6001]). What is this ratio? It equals 1.79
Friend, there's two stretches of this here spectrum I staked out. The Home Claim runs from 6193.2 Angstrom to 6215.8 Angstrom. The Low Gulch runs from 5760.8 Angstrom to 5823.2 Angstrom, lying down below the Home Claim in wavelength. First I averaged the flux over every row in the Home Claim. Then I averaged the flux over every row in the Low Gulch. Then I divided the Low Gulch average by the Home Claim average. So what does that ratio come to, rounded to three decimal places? 1.069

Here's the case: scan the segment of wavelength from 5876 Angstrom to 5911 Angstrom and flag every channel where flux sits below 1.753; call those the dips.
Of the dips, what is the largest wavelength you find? 5909.5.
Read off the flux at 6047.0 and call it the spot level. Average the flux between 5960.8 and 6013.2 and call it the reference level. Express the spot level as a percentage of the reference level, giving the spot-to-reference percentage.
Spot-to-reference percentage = 109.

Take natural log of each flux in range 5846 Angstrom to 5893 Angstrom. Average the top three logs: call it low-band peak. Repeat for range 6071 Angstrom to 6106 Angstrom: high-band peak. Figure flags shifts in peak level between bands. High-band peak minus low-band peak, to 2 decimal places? 0.04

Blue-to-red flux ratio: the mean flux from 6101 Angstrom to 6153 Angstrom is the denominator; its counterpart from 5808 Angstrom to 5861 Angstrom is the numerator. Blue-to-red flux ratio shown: 1.021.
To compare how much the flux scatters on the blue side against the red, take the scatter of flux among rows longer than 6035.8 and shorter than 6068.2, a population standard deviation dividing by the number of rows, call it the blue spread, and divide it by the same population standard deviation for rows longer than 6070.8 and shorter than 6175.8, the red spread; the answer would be 0.84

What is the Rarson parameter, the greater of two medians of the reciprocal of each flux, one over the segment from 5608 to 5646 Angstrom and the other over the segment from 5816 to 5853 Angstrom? 0.582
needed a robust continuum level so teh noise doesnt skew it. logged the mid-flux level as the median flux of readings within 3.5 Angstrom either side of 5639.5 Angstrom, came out 1.74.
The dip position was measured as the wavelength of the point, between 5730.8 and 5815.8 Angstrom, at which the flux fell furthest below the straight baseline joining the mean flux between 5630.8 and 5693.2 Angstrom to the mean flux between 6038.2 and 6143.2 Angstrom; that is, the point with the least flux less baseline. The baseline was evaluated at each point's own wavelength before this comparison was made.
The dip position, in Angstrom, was 5784.5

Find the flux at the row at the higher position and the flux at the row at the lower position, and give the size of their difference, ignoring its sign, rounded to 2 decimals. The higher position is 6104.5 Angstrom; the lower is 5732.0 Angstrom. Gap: 0.07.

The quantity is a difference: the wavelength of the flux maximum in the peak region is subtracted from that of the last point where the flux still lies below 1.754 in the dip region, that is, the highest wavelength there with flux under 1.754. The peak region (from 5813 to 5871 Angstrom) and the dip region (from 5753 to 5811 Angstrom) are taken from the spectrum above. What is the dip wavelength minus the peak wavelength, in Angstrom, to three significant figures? -42.5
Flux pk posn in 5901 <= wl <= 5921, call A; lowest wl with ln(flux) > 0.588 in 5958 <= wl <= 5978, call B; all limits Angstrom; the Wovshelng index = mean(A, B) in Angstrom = 5942.0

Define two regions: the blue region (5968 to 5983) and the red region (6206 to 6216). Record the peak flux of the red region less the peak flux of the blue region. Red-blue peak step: -0.097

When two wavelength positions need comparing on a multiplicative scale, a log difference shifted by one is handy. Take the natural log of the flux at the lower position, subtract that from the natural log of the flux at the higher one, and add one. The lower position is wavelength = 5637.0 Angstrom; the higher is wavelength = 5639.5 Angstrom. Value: 0.99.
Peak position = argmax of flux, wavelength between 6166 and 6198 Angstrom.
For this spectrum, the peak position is 6179.5 Angstrom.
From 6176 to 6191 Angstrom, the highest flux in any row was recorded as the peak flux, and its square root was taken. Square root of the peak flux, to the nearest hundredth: 1.32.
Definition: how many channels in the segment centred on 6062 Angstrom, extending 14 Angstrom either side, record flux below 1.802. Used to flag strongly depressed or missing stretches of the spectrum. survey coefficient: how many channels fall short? 0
